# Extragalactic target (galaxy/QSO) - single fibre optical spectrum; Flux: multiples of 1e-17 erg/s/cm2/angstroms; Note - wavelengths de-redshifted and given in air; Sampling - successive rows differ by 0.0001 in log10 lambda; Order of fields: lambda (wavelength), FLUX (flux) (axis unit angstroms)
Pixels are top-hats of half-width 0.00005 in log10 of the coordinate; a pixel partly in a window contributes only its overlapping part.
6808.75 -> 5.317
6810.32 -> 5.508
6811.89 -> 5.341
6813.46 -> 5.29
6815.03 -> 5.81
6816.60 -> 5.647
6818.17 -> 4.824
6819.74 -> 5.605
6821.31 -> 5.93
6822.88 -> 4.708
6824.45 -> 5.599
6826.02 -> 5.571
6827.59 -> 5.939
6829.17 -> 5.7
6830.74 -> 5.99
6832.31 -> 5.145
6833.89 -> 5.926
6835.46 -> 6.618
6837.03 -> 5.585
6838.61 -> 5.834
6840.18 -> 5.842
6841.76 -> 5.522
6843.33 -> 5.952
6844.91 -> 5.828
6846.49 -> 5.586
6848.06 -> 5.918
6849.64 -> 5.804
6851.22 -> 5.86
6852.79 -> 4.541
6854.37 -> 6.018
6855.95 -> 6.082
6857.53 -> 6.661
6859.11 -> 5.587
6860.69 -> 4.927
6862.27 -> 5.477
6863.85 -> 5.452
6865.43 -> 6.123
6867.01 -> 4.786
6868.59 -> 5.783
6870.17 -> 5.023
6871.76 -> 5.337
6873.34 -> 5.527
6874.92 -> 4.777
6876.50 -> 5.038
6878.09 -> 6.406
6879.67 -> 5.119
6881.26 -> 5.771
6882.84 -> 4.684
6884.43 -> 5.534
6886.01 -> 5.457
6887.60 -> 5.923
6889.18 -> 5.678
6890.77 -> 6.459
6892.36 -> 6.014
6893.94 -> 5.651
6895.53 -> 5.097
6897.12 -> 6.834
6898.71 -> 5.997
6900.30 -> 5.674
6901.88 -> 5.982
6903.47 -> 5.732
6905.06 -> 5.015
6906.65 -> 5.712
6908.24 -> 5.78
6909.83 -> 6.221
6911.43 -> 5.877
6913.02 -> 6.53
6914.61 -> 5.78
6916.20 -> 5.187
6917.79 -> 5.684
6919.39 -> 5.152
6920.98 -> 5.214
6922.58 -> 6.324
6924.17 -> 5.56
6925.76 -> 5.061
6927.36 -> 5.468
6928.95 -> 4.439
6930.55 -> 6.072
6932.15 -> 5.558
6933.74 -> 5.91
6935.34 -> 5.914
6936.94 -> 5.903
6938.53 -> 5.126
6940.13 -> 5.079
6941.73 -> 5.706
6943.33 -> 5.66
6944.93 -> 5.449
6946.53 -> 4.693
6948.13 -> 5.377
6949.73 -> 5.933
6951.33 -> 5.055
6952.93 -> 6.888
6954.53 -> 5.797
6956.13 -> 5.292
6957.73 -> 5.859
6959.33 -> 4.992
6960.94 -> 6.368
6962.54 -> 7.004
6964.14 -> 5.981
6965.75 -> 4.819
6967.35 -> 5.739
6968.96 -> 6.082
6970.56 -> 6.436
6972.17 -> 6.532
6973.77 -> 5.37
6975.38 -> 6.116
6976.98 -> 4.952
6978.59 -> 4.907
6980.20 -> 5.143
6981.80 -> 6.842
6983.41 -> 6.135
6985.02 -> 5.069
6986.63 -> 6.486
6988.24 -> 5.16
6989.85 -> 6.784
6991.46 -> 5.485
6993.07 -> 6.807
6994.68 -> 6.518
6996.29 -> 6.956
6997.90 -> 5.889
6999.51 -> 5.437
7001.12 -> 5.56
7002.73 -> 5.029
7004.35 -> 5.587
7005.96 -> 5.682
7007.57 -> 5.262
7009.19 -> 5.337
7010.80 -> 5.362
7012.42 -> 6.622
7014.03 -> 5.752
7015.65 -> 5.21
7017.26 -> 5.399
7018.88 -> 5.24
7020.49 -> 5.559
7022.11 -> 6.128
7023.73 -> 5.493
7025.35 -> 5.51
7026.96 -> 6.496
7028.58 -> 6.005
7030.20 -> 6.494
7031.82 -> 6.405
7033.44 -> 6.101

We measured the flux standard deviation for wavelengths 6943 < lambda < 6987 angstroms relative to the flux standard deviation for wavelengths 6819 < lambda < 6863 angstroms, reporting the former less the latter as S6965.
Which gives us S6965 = 0.21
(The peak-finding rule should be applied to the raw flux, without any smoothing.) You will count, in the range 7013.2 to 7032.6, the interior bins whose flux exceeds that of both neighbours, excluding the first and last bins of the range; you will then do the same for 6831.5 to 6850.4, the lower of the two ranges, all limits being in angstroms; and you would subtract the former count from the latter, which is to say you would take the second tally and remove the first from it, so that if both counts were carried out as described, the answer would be 0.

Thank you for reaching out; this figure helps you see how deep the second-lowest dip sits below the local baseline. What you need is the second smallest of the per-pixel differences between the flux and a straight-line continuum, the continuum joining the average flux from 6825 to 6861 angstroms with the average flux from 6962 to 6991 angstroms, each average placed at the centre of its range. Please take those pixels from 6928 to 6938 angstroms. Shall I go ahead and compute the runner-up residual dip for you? -0.3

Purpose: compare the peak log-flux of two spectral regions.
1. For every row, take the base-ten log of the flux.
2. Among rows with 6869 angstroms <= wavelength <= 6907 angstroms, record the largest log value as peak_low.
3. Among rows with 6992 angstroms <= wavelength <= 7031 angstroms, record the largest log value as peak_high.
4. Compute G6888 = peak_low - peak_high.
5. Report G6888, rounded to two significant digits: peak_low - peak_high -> -0.0077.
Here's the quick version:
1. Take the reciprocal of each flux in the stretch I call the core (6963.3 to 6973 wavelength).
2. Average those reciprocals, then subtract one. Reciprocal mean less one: -0.830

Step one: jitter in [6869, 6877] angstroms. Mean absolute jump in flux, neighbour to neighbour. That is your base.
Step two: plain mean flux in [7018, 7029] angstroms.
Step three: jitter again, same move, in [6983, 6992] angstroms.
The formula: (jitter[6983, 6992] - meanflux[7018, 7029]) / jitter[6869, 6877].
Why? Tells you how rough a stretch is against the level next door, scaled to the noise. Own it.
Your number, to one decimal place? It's -11.7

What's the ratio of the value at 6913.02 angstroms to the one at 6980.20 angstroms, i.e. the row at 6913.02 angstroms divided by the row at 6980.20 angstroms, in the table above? 1.3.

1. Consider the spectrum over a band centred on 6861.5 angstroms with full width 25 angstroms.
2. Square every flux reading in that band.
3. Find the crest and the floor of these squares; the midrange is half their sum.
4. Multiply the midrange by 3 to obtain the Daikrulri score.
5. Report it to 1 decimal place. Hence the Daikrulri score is 97.5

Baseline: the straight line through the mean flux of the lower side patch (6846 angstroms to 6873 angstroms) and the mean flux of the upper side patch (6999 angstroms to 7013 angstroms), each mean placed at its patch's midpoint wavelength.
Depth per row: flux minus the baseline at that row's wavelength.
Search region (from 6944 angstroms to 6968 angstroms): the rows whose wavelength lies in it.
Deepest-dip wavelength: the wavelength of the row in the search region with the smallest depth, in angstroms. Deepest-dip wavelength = 6946.53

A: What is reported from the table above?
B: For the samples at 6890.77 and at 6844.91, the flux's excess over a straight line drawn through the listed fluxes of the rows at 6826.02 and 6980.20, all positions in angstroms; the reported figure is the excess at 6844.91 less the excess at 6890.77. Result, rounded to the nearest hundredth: -0.76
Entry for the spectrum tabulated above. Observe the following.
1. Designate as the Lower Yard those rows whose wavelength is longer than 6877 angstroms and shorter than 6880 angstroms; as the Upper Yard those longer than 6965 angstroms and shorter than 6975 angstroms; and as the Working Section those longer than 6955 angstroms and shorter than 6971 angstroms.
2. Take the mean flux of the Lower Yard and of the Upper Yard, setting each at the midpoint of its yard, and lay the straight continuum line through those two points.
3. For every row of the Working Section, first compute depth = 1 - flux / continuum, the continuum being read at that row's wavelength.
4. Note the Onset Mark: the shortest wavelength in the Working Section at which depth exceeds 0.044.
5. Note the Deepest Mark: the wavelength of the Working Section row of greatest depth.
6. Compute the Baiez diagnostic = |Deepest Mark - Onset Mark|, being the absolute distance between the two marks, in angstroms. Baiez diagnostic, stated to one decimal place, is 9.6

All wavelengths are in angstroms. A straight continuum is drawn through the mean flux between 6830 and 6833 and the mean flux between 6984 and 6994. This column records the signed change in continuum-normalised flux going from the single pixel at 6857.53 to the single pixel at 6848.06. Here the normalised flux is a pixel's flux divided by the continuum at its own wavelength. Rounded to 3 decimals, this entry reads -0.127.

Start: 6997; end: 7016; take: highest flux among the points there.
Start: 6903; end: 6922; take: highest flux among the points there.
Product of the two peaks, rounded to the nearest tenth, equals 43.2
